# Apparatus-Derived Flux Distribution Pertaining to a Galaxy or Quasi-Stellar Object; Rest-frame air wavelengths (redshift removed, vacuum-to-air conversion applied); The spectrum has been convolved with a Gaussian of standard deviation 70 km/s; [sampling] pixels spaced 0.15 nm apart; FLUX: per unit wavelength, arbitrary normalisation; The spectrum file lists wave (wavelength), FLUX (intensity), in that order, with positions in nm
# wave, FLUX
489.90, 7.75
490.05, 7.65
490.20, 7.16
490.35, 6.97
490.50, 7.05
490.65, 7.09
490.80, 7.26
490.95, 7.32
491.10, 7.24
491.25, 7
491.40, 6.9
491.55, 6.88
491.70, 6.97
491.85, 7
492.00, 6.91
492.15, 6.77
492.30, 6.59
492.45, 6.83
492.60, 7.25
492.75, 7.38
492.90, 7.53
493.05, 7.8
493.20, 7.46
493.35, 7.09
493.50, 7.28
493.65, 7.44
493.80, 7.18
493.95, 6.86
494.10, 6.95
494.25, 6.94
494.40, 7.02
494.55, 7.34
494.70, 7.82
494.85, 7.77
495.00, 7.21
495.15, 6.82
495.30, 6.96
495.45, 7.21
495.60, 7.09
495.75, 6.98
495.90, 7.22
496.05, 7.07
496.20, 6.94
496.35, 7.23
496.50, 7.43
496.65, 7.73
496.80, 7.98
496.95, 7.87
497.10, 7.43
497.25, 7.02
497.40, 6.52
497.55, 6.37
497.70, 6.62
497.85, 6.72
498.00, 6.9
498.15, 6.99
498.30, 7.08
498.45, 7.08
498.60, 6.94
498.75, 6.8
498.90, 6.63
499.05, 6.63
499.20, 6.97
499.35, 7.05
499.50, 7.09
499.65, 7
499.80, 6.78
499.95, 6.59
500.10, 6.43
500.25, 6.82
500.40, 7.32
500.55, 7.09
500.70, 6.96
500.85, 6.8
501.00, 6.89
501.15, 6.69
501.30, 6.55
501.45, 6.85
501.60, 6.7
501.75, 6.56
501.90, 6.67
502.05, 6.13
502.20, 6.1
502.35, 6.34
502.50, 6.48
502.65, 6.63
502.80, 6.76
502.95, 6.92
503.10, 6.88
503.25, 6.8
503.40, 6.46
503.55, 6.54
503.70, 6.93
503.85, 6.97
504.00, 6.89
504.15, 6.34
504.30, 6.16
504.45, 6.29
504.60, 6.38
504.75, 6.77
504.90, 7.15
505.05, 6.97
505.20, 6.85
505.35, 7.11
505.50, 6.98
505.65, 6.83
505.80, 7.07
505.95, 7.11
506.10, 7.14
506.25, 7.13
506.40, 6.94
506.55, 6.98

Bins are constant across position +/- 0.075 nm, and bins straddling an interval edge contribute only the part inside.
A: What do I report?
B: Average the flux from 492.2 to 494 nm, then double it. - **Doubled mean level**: 14.4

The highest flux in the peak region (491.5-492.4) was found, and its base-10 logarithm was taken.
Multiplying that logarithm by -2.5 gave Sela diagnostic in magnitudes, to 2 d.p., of -2.11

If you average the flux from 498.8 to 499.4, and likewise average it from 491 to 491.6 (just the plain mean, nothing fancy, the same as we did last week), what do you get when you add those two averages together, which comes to 13.8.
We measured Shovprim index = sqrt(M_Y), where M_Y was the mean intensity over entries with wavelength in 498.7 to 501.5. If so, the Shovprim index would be 2.62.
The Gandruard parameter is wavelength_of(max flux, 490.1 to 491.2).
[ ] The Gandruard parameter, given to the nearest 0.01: 490.95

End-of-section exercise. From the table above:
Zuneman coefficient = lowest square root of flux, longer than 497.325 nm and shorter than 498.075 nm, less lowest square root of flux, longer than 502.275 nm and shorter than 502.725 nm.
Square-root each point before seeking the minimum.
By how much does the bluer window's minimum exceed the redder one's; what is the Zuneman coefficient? 0.01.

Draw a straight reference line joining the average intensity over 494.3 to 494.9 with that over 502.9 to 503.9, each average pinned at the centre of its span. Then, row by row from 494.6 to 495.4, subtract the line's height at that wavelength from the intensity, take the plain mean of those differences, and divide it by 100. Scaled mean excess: -0.001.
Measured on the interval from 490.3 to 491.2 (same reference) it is -0.006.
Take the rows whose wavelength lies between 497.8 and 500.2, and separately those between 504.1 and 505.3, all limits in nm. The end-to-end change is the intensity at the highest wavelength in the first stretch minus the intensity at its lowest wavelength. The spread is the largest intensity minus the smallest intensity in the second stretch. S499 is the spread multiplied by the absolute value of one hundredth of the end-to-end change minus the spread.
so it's 1.0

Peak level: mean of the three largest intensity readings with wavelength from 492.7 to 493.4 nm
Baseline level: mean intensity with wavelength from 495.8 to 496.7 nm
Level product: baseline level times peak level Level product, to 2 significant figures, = 55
